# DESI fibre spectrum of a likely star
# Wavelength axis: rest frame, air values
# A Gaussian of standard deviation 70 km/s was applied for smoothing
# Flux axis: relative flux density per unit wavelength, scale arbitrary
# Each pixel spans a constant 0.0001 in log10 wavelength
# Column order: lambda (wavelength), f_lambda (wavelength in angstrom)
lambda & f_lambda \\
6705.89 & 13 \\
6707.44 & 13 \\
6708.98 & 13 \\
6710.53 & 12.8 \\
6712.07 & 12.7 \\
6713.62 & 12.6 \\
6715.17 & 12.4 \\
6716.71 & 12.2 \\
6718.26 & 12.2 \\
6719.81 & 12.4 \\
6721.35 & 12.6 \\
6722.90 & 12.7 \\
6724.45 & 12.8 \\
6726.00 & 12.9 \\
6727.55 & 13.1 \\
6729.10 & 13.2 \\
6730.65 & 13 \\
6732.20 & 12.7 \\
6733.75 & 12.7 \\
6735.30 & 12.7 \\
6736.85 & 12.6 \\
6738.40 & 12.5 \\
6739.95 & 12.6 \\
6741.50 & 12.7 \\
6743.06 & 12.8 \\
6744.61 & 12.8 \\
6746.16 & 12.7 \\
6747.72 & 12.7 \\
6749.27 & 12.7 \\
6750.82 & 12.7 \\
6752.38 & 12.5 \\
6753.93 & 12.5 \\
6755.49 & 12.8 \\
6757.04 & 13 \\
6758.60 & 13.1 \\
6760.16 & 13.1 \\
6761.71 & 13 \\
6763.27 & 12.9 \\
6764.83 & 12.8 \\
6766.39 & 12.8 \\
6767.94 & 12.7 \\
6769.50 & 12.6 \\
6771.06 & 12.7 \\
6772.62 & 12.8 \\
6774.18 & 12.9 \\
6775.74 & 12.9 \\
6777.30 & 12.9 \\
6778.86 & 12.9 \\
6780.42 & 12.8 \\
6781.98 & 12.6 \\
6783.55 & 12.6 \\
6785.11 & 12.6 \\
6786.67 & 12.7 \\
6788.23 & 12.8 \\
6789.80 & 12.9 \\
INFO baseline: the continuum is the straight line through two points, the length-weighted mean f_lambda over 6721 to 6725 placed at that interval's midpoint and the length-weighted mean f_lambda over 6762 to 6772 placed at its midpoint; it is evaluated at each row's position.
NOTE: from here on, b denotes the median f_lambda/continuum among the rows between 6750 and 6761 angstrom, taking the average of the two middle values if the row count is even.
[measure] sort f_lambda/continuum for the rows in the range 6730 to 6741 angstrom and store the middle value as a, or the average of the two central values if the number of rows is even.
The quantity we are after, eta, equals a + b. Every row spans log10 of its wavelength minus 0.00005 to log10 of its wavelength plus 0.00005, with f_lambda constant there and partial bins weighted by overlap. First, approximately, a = 1.00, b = 1.00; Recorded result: 2.00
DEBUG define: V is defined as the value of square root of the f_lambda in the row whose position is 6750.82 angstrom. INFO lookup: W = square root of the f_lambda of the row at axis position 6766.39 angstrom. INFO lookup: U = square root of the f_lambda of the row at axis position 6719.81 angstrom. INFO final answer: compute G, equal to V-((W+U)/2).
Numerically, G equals 0.014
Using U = 3.52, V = 3.56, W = 3.58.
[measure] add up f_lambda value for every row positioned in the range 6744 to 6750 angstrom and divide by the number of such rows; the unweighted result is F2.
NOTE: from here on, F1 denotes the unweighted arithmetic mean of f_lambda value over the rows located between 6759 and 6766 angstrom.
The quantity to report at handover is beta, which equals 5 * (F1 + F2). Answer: 128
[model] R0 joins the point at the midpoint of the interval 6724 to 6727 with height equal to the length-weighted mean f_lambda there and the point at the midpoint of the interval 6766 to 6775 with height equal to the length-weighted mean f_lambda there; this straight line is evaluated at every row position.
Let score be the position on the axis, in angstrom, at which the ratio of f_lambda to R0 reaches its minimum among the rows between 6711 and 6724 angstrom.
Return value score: 6716.71 angstrom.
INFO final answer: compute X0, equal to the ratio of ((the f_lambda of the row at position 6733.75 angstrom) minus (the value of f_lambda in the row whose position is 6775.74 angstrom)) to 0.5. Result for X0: -0.40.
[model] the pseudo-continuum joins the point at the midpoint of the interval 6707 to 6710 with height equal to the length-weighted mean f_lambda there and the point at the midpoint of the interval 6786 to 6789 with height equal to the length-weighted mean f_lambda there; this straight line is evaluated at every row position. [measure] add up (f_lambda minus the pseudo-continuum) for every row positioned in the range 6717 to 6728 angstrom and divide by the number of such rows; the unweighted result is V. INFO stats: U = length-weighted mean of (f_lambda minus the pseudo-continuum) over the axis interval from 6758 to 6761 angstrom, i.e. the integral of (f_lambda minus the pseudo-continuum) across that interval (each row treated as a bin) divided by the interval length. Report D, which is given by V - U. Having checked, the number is -0.5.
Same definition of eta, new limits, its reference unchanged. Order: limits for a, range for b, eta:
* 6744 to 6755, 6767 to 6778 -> 2.00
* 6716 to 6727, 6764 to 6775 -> 2.00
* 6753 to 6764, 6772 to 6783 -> 2.03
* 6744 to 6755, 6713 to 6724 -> 1.98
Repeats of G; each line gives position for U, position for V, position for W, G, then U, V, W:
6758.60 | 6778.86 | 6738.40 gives 0.014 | 3.62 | 3.59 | 3.54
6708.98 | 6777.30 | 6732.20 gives 0.007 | 3.61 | 3.59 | 3.56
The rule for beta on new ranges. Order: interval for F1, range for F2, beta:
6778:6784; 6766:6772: 127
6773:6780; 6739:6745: 128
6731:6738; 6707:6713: 128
